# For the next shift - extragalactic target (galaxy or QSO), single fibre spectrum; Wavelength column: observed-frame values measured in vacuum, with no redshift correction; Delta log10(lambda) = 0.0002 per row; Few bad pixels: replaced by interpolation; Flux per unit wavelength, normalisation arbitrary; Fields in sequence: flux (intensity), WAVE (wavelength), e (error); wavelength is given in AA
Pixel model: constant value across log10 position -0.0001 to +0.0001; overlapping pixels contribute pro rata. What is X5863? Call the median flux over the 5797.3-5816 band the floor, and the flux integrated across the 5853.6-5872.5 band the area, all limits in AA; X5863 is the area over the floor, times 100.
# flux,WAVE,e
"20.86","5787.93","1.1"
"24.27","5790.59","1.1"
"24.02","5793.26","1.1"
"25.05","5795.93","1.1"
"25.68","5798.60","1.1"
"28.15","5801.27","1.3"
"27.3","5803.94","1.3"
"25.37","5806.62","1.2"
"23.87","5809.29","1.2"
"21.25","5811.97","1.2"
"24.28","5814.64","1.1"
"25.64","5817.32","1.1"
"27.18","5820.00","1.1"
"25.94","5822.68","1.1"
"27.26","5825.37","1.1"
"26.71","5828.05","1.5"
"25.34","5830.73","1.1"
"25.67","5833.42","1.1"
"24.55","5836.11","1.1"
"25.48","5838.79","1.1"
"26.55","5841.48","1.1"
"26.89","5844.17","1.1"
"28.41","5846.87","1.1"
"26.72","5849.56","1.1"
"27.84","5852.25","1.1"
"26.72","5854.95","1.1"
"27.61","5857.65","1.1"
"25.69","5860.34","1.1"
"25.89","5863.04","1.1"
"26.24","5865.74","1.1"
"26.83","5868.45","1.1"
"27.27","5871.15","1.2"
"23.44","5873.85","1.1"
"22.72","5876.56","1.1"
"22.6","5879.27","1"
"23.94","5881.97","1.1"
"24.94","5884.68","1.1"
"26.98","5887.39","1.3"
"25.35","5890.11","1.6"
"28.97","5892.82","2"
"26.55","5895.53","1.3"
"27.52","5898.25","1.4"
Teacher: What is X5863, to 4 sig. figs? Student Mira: 1982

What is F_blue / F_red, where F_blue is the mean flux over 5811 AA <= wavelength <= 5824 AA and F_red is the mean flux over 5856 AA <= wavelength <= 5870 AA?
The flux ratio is 0.94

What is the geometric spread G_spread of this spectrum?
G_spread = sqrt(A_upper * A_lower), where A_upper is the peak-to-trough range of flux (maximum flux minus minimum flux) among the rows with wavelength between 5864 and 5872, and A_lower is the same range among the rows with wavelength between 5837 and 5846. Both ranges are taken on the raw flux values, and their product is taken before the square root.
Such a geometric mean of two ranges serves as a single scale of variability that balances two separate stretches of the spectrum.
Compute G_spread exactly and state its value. 1.2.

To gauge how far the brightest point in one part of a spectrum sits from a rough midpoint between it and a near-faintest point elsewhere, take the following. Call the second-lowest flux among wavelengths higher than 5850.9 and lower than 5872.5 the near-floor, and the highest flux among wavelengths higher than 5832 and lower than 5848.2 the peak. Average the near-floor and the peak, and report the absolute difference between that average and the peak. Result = 1.3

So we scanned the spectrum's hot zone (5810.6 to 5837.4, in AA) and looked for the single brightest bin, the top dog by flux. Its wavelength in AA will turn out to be 5825.37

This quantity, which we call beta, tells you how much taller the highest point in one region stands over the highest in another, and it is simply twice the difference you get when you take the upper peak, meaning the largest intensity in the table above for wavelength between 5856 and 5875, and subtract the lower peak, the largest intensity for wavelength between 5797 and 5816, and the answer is -1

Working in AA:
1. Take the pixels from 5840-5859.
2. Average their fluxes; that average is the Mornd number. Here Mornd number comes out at 27.2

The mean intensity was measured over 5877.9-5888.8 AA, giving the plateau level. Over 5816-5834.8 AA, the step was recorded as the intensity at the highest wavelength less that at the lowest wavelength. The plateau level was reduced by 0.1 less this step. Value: 24.5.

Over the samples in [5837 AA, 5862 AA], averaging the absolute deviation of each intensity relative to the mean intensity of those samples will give 0.7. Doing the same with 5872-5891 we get 1.3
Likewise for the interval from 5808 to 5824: 1.6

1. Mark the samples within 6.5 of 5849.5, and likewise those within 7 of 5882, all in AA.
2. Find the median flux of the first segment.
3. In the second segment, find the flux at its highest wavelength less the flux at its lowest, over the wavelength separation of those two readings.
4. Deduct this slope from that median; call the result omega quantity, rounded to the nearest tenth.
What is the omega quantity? 26.5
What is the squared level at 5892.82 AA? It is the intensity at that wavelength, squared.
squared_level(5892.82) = 839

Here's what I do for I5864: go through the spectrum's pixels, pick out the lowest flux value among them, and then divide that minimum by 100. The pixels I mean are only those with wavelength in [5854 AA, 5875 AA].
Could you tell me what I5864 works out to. 0.234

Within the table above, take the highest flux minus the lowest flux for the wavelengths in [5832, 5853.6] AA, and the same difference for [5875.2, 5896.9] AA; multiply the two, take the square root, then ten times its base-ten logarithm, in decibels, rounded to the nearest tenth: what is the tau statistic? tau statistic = 7.0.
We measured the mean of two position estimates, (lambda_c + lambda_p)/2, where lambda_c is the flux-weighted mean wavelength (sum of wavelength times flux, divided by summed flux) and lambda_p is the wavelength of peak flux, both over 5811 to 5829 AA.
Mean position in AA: 5822.9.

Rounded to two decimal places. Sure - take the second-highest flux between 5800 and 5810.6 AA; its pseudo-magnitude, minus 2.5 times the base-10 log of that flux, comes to -3.59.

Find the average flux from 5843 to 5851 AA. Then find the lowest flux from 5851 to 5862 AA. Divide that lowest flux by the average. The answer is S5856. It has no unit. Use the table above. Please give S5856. 0.94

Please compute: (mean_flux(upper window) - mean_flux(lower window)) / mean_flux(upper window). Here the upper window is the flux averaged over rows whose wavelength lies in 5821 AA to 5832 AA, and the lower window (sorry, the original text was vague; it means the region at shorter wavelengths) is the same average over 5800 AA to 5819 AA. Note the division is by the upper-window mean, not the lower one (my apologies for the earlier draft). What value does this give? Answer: 0.05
